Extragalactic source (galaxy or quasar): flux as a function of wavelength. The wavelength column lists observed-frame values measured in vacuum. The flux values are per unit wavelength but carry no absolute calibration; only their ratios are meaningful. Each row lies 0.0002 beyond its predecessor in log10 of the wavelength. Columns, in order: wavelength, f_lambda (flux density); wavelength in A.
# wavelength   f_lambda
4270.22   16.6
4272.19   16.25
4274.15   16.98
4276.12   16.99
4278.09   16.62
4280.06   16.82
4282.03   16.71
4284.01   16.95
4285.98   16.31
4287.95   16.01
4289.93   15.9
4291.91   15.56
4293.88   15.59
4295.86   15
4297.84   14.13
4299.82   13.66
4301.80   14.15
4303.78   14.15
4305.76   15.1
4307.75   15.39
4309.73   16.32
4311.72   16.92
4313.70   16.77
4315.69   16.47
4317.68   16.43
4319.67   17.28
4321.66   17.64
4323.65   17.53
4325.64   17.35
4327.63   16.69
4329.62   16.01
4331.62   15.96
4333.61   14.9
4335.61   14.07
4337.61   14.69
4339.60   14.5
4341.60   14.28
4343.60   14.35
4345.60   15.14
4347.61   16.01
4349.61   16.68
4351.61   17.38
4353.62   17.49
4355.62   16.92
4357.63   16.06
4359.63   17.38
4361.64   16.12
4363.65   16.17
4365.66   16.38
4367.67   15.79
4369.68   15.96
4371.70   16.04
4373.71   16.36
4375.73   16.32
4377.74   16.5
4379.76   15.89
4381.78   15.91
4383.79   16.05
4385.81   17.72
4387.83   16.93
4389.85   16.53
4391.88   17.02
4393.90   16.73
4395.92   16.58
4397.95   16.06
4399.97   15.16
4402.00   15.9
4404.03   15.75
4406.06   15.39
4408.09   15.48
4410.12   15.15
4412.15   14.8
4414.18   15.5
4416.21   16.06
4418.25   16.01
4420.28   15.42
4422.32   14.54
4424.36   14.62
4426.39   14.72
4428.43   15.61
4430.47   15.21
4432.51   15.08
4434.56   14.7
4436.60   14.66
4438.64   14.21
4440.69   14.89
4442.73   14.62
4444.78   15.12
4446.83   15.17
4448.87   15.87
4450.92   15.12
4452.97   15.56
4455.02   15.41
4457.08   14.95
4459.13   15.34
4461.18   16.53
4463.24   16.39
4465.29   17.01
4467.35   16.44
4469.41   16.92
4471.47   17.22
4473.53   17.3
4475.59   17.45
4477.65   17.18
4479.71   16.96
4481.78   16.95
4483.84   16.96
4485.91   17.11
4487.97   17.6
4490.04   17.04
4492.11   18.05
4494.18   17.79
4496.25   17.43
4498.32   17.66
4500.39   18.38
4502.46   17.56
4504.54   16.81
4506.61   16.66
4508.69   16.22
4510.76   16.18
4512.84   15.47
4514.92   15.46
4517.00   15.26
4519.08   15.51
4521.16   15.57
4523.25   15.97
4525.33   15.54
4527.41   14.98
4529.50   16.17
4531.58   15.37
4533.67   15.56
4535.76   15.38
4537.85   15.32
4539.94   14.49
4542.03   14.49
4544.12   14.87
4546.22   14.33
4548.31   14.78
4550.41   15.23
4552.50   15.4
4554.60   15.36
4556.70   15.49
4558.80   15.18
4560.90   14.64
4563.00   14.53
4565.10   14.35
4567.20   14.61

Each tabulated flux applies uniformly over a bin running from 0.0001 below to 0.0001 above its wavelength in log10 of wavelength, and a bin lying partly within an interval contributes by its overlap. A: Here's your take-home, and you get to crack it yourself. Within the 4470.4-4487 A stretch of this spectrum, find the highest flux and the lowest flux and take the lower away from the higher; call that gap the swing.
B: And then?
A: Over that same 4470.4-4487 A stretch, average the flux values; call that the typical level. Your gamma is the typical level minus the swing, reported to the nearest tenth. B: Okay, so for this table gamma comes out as 16.6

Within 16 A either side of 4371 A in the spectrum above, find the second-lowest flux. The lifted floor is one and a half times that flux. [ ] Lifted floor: 23.8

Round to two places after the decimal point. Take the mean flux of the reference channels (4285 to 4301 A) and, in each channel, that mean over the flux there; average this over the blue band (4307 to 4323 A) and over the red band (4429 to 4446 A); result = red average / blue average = 1.12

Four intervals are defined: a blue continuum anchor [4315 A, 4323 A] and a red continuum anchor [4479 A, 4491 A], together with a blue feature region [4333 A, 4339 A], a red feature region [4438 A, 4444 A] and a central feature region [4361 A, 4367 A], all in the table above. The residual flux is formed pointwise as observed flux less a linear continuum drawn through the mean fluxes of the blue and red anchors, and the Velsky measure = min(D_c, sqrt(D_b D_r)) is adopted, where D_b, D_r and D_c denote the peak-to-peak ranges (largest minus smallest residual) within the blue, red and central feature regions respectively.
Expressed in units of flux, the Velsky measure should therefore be 0.26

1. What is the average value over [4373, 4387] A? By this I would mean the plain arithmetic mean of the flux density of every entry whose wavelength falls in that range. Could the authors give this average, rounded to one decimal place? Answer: 16.4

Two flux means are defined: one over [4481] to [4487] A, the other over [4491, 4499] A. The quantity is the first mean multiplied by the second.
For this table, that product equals 302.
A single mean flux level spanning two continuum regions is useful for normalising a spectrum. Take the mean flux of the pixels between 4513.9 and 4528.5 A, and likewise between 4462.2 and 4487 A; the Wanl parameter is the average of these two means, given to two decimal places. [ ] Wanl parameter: 16.23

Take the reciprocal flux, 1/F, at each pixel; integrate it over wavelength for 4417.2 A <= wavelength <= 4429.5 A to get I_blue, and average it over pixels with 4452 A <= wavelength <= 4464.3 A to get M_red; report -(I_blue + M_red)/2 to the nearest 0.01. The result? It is -0.44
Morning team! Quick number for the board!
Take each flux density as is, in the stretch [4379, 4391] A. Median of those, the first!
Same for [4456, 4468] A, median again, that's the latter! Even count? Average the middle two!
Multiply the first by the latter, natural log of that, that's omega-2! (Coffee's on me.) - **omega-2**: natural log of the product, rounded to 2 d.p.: 5.59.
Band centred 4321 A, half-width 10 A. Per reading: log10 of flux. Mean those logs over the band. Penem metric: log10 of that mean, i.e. 0.089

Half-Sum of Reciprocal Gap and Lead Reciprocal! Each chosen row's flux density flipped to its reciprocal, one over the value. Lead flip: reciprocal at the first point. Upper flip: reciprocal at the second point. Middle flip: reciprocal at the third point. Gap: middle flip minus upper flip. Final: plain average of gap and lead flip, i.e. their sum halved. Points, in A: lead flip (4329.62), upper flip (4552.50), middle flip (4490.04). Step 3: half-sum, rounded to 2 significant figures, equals 0.028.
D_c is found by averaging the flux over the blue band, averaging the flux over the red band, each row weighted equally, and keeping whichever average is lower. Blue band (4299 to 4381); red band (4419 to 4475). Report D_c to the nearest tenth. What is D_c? 15.5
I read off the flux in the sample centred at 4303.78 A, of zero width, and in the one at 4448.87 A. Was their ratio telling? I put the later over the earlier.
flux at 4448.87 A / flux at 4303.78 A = 1.12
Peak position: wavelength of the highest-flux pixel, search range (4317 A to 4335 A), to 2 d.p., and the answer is 4321.66 A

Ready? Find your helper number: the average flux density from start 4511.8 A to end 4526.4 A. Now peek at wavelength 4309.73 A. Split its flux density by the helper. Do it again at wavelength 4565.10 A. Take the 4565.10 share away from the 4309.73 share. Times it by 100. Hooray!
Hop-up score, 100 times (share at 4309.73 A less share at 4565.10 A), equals 13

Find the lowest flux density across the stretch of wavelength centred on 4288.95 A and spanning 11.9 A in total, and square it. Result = 242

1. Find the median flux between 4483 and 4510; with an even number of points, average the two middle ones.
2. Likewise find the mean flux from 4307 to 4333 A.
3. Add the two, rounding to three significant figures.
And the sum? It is 34.1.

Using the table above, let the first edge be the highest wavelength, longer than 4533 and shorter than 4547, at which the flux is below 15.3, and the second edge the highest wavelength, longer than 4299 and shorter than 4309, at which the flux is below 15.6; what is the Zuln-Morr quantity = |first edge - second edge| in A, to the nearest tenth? 238.5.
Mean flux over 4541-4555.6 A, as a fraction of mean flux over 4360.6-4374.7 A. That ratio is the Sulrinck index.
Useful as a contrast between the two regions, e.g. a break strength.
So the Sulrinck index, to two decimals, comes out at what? 0.93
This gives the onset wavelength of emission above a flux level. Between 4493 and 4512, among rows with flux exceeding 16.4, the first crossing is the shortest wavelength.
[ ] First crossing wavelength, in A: 4494.18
